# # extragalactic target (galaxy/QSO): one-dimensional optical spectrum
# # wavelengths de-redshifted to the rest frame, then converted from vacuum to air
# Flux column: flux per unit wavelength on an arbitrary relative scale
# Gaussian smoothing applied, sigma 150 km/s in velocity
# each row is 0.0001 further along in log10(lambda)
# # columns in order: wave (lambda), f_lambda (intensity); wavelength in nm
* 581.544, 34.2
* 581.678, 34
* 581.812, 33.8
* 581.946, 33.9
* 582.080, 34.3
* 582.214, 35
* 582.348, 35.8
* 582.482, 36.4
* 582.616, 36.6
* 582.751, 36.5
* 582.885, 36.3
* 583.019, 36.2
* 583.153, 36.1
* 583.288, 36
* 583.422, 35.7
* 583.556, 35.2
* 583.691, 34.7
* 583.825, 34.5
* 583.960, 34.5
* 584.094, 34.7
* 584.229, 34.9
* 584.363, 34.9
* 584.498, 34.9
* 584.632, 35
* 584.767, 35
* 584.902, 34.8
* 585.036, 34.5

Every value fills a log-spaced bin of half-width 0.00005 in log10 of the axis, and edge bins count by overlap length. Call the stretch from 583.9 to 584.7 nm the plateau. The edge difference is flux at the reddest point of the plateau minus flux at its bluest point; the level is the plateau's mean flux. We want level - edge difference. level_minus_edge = 34.3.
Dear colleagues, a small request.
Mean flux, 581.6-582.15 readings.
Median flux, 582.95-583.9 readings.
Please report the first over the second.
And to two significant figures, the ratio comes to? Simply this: 0.95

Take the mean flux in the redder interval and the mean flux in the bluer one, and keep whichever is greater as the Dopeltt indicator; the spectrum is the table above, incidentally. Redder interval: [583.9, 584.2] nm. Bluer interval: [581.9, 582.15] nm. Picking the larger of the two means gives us 34.6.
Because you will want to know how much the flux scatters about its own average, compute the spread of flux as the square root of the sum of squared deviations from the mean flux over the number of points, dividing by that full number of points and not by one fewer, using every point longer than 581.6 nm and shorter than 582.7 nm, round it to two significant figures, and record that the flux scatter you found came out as 1.1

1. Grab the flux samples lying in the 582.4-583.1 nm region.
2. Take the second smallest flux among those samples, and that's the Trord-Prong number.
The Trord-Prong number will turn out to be 36.3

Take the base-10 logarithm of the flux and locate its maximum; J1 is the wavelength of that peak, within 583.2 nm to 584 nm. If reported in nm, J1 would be 583.288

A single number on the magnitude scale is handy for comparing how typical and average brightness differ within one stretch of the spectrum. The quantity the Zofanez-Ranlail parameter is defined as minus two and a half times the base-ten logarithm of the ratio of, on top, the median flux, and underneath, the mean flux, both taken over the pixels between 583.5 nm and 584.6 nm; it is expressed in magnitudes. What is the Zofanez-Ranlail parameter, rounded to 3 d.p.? 0.000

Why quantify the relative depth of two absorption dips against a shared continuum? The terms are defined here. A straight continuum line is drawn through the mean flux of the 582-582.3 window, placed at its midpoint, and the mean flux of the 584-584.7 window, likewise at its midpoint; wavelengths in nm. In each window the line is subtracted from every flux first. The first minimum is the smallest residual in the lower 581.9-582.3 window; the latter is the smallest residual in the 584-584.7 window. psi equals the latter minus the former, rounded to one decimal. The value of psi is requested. 0.6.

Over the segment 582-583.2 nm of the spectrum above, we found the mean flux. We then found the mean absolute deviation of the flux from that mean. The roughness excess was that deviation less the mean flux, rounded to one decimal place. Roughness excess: -35.3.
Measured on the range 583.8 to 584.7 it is -34.6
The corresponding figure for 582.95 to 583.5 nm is -35.9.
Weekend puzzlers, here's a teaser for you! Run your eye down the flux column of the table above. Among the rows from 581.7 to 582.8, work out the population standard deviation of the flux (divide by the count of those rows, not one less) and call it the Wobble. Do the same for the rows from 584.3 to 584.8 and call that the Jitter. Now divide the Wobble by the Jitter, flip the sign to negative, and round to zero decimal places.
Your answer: -22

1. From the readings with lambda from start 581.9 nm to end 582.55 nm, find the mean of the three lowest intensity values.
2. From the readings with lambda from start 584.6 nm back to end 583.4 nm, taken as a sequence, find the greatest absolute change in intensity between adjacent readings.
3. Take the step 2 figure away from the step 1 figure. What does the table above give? 33.9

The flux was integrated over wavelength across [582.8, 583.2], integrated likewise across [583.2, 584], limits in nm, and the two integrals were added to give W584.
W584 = 43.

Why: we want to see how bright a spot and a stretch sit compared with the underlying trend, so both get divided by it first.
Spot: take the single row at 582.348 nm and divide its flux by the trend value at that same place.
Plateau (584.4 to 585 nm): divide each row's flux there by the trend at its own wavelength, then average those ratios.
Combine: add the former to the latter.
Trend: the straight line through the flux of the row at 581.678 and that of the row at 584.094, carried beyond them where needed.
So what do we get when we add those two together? 2.048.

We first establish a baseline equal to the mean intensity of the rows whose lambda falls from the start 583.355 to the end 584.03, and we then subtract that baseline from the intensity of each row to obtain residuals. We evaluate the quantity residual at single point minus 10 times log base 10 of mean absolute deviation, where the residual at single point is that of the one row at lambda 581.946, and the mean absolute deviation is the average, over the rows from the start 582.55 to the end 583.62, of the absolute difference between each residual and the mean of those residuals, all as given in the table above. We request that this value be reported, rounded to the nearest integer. 4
